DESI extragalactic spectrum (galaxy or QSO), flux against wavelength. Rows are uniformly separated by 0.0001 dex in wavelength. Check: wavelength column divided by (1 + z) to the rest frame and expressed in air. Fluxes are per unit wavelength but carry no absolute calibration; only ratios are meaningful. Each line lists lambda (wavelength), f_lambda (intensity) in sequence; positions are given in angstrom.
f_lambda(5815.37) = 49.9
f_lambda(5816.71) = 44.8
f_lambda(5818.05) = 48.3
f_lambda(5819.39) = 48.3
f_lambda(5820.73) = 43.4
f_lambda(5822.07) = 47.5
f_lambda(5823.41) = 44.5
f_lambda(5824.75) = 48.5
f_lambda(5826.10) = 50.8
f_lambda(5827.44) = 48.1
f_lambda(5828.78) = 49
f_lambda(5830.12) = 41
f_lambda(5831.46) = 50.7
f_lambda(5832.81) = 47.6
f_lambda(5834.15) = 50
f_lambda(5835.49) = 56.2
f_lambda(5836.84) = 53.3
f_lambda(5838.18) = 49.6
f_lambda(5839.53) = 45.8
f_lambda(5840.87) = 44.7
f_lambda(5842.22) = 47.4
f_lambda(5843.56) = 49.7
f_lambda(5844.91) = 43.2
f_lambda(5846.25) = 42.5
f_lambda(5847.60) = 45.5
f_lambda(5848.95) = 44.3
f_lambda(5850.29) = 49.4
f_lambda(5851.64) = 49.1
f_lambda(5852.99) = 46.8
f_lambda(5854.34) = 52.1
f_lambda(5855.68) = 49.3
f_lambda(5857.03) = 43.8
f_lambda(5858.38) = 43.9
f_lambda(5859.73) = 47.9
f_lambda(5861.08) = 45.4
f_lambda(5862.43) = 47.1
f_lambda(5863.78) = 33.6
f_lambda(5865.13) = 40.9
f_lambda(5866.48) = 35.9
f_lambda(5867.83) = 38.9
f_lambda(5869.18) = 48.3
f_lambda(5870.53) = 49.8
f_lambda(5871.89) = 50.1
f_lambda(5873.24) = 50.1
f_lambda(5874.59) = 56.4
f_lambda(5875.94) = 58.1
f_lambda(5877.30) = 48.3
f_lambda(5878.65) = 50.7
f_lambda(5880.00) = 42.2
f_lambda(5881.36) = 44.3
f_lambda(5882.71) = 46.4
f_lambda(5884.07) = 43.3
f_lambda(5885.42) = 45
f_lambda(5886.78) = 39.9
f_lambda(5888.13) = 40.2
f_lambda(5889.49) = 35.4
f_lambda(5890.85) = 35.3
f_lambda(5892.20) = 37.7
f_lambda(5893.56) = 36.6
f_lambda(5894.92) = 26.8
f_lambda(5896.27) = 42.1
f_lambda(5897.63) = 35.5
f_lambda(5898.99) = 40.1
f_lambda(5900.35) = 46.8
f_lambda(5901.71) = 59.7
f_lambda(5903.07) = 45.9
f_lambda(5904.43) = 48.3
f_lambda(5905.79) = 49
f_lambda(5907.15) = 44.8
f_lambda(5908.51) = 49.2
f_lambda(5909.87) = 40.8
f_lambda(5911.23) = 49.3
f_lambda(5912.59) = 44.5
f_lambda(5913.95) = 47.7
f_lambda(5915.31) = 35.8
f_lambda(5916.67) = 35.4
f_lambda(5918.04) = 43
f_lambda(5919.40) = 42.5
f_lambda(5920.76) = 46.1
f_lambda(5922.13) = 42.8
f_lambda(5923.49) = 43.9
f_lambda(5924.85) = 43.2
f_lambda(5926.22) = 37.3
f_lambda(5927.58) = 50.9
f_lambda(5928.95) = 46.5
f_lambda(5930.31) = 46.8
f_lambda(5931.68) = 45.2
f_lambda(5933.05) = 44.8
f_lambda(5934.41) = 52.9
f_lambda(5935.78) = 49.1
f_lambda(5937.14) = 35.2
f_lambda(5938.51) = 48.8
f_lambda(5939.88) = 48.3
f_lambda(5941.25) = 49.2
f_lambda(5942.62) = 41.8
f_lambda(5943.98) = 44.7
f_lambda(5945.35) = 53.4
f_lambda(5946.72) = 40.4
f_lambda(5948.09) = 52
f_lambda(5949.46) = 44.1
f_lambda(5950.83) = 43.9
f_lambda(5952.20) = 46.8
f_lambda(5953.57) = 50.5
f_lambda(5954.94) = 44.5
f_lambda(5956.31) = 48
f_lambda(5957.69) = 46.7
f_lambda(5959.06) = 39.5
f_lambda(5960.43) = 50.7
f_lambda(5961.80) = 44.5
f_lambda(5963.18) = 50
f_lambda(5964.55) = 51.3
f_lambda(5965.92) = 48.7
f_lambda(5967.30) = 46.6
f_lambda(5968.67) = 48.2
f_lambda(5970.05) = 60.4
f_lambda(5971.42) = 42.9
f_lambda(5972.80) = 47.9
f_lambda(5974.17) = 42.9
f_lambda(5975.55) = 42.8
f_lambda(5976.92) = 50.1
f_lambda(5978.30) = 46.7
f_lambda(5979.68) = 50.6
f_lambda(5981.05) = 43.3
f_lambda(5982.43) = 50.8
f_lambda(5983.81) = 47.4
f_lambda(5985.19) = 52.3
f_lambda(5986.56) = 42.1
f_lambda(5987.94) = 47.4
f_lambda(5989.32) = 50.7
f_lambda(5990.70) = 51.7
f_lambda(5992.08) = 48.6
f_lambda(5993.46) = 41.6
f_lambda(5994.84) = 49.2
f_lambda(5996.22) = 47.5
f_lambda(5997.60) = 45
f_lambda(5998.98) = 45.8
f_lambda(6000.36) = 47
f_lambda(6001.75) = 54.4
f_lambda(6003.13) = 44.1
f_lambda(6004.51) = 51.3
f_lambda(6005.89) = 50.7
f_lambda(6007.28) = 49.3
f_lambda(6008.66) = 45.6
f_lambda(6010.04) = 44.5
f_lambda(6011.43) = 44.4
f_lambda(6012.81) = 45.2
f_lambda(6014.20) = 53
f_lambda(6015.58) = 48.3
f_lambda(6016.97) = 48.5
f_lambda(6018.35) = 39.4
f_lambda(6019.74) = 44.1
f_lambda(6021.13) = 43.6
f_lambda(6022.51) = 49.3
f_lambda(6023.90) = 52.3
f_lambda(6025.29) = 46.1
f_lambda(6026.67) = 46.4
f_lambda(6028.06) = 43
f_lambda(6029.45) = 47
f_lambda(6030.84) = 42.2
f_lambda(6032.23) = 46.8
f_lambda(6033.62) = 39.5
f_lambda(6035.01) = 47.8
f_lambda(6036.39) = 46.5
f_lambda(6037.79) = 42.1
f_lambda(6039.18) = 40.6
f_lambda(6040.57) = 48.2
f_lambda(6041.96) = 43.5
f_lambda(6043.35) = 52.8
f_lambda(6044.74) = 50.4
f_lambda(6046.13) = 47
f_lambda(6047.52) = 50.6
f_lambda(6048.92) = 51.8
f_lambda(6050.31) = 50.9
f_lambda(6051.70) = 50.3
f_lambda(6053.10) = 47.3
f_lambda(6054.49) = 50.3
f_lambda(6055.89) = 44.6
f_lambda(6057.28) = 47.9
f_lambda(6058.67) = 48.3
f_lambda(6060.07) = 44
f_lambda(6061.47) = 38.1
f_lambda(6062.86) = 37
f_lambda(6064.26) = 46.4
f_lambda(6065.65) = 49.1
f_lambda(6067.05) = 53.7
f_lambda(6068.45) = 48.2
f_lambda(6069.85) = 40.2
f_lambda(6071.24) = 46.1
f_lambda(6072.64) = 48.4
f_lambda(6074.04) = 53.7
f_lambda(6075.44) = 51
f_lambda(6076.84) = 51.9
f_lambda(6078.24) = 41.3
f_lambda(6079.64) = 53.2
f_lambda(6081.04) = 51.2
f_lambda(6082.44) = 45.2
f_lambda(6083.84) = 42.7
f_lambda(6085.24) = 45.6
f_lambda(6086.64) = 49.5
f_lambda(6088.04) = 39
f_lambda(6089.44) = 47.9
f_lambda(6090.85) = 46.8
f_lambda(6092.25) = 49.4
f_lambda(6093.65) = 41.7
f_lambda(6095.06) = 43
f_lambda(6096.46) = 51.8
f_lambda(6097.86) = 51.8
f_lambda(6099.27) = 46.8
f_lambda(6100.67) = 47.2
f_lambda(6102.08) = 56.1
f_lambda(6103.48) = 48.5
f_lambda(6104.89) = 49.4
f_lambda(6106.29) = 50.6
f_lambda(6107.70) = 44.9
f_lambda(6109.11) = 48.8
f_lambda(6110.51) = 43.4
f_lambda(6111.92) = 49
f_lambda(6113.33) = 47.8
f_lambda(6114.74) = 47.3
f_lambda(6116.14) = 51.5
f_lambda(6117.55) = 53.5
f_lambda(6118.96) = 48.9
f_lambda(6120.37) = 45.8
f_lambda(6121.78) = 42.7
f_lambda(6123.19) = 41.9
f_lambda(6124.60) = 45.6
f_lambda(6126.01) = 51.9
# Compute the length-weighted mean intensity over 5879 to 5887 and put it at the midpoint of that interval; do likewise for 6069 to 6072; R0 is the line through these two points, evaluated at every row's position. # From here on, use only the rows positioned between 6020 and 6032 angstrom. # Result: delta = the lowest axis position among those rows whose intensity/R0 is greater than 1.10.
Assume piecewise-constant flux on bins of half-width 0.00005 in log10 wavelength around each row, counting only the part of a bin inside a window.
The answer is 6022.51 angstrom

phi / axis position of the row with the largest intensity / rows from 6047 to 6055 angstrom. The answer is 6048.92 angstrom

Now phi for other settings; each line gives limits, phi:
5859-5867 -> 5859.73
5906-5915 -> 5911.23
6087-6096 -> 6092.25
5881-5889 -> 5882.71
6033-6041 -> 6040.57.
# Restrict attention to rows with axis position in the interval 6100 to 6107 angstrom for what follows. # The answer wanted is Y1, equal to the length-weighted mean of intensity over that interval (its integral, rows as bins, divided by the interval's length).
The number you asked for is 50.4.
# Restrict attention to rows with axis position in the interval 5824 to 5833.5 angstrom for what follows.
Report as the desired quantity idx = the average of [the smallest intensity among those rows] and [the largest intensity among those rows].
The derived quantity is 45.9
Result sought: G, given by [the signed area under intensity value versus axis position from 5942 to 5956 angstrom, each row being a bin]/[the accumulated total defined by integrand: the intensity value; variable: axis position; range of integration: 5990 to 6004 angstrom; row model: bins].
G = 0.97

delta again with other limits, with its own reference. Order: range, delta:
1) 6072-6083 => 6072.64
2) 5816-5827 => 5826.10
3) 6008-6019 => 6014.20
